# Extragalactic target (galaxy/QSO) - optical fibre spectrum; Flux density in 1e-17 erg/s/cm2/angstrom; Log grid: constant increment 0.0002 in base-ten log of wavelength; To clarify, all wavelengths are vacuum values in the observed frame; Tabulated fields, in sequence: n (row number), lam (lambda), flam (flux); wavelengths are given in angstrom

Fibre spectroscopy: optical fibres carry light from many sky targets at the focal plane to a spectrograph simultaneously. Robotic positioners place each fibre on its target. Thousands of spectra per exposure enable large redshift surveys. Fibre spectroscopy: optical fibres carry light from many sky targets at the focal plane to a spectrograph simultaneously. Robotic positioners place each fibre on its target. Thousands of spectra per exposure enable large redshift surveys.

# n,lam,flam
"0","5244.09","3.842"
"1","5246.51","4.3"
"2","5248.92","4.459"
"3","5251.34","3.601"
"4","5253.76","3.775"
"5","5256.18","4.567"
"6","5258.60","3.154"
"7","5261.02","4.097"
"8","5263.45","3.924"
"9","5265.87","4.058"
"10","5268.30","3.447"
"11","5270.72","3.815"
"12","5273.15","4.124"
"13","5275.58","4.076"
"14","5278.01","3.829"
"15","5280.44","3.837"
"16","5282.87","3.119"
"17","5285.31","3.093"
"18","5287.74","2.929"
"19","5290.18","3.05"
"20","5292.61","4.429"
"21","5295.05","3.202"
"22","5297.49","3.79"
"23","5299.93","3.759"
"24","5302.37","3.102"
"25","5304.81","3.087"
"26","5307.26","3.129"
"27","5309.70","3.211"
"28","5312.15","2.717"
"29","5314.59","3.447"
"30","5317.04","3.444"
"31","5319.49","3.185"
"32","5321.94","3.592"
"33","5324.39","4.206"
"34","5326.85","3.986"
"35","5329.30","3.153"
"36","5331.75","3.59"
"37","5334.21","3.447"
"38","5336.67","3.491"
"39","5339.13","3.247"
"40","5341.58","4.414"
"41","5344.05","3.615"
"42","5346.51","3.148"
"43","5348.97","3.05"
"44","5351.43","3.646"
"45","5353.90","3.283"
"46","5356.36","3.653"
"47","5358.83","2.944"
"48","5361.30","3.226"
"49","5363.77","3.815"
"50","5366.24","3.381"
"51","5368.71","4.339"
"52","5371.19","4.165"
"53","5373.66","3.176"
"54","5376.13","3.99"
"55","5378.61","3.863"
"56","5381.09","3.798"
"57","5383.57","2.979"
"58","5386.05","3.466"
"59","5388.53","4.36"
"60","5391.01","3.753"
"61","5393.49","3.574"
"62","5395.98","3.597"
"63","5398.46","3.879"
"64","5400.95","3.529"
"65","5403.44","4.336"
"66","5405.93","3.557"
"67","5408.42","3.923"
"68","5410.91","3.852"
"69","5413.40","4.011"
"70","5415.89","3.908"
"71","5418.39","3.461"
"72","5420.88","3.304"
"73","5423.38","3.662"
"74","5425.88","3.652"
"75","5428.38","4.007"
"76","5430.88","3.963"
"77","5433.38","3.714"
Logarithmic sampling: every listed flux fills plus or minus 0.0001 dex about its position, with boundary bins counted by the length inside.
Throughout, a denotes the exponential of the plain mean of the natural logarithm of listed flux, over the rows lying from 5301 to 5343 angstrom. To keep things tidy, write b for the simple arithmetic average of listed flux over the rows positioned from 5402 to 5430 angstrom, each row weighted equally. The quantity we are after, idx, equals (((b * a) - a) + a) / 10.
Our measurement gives 1.29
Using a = 3.41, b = 3.79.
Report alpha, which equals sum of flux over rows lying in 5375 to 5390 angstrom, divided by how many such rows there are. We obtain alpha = 3.7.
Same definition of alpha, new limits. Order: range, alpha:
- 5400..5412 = 3.8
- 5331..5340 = 3.4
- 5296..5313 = 3.3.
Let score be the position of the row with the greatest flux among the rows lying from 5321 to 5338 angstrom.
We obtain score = 5324.39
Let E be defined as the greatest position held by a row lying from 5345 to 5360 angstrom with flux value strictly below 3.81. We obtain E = 5358.83 angstrom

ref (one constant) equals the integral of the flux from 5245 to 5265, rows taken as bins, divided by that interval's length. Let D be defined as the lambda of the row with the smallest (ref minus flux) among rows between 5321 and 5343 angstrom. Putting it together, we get 5341.58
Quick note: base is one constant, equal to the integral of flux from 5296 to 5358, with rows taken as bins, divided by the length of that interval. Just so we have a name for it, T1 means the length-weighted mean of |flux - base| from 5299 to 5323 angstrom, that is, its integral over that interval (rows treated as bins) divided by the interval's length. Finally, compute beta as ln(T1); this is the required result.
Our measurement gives -1.3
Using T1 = 0.27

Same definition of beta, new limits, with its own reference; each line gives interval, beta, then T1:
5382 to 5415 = -1.0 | 0.38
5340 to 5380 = -0.9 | 0.40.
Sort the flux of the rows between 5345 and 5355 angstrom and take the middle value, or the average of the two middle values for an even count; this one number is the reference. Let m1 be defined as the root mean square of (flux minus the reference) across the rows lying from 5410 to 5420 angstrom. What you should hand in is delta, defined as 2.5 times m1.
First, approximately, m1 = 0.63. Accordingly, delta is 1.6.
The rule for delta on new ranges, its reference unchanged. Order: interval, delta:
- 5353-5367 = 0.8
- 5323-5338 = 1.4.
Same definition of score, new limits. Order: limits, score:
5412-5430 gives 5413.40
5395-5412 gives 5403.44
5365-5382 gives 5368.71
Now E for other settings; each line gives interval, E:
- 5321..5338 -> 5336.67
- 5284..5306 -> 5304.81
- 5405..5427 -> 5425.88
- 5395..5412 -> 5405.93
